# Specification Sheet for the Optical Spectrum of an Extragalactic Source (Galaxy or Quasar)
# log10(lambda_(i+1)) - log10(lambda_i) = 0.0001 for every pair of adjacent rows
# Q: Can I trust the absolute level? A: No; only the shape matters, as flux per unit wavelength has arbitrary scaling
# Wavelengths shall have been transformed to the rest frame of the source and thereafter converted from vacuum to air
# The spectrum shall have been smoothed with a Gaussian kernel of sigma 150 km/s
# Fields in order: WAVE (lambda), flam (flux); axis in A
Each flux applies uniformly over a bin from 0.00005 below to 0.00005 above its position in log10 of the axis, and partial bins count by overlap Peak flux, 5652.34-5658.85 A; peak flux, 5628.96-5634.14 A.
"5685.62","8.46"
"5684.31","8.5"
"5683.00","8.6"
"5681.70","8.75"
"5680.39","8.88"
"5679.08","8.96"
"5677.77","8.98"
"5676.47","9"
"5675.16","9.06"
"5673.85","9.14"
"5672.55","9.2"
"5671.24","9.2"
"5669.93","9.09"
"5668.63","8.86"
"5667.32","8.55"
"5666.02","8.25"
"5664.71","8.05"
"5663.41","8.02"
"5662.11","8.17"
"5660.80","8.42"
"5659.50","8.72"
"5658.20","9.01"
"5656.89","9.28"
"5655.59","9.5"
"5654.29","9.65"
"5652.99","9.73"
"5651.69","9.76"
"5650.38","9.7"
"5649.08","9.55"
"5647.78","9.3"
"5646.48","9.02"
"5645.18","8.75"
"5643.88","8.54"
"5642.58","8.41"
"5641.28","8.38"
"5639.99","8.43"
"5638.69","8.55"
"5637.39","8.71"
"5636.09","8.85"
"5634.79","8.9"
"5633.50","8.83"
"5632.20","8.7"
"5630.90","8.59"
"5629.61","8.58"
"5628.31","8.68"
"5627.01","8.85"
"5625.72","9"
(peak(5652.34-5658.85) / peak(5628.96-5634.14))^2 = 1.21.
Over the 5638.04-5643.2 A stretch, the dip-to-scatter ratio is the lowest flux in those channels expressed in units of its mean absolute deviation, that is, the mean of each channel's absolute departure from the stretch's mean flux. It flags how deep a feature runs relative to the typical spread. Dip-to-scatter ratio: 156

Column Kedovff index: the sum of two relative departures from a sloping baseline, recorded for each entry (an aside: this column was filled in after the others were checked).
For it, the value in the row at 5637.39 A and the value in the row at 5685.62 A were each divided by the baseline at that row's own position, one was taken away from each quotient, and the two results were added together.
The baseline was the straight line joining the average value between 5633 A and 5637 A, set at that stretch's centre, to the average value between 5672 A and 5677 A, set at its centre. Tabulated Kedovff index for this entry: -0.096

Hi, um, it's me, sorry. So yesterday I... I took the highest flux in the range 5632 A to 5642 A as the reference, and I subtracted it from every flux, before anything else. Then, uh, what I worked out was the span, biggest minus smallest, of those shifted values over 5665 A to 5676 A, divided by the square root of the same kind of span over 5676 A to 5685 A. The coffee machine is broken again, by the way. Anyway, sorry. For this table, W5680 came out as 1.3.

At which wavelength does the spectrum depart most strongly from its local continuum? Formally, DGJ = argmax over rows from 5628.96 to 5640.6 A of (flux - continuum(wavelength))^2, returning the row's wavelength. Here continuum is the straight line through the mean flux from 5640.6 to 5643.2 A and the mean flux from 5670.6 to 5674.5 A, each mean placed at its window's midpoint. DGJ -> 5634.79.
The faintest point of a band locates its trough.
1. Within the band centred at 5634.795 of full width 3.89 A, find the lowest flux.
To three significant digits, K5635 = 8.83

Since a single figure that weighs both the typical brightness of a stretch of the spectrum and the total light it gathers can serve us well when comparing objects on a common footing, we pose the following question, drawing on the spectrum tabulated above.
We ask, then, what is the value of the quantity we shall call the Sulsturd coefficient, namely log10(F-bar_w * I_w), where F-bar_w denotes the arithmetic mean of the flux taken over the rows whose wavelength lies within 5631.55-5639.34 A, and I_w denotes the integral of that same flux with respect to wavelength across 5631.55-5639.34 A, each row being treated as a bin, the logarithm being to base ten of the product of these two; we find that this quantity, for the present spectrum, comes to 2.78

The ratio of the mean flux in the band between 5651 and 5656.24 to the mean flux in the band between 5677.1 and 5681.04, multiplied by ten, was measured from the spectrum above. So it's 10.8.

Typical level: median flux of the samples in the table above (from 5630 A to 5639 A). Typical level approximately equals 8.7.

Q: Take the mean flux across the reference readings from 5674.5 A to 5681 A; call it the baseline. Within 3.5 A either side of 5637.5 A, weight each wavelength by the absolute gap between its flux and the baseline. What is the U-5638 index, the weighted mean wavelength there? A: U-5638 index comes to 5638.5 A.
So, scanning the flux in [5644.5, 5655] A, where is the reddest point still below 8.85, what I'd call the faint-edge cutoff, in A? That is 5645.18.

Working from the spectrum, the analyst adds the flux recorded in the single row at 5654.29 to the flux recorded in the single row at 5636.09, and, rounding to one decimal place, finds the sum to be 18.5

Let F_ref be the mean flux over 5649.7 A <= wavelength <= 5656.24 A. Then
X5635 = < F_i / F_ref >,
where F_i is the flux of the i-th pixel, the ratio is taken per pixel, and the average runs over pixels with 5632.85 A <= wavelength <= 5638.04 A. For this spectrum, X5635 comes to 0.913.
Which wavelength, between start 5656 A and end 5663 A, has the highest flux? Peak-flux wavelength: 5656.89 A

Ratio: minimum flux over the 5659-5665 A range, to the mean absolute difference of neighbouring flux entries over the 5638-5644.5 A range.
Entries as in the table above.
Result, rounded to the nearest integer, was 97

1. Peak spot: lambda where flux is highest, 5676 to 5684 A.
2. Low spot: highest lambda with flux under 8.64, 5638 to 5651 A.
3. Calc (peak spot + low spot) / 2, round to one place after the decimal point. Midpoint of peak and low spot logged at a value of 5660.2 A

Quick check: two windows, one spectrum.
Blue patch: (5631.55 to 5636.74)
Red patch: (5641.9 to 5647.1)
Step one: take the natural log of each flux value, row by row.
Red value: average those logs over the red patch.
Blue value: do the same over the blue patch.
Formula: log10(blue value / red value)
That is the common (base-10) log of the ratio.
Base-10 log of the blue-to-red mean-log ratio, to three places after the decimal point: 0.003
